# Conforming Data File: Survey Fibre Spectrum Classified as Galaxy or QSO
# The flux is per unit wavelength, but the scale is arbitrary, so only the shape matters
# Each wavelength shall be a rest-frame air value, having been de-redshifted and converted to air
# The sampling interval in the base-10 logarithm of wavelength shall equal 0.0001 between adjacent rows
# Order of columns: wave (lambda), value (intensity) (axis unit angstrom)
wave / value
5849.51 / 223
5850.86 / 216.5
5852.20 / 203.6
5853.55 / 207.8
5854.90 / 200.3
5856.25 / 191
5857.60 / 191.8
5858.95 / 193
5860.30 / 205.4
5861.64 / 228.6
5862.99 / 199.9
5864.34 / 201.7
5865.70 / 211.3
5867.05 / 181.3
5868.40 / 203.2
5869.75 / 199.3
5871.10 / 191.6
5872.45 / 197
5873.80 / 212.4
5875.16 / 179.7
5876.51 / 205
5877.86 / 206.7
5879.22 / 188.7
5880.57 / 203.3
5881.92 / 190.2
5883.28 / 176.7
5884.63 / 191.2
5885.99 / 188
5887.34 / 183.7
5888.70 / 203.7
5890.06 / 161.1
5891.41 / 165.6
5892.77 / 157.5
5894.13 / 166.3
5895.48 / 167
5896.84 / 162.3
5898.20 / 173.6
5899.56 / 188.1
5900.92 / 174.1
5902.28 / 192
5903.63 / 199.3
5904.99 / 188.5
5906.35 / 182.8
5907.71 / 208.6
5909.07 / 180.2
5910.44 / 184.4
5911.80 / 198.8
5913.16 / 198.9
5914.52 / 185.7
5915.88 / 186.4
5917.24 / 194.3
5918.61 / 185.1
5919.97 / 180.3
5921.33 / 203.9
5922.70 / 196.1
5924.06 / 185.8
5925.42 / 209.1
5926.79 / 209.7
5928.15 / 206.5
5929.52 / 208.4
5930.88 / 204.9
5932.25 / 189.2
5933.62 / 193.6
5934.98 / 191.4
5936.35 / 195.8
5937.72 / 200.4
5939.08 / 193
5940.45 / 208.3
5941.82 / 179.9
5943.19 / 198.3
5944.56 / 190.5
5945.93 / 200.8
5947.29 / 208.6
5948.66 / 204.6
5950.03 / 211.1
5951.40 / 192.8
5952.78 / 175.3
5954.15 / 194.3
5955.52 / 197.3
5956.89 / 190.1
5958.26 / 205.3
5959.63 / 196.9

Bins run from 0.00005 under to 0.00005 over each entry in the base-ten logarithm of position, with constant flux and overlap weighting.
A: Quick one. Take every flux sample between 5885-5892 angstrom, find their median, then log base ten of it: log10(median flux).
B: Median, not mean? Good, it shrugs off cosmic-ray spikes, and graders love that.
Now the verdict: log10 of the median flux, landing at 2.26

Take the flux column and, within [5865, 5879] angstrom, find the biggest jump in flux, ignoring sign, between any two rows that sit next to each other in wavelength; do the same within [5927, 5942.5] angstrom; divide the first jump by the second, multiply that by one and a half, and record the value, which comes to 1.7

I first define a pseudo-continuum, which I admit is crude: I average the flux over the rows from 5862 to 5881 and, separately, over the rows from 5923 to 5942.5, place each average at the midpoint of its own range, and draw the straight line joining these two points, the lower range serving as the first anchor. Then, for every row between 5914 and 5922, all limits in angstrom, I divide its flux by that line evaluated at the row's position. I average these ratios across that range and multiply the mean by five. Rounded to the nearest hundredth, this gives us 4.77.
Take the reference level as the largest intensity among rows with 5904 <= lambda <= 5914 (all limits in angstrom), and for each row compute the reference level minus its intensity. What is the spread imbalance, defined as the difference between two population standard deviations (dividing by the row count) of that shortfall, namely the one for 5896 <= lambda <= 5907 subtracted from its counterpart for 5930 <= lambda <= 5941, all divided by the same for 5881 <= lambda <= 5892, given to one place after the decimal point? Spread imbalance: -0.4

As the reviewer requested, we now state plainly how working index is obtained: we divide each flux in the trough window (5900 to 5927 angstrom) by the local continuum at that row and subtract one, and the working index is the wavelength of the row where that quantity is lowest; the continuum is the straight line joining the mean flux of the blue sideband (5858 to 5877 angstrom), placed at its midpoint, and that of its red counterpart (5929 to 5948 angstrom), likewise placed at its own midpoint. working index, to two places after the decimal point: 5900.92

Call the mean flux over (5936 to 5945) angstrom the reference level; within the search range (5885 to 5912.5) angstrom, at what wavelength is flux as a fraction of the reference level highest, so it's 5907.71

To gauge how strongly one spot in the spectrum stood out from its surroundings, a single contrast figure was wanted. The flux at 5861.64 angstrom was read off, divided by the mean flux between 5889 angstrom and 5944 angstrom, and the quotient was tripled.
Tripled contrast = 3.6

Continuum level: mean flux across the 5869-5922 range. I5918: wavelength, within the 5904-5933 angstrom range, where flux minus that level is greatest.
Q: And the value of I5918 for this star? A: 5926.79 angstrom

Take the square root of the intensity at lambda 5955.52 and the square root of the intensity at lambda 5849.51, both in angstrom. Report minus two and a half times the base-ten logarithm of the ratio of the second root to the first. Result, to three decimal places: -0.066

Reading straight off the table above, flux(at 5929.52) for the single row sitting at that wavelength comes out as 208.4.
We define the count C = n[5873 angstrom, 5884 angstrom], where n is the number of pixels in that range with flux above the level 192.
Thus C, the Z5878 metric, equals 4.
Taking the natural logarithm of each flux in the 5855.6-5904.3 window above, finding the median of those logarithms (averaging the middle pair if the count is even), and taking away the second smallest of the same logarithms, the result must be 0.172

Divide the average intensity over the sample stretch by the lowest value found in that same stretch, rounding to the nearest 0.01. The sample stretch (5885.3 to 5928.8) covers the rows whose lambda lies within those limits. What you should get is 1.18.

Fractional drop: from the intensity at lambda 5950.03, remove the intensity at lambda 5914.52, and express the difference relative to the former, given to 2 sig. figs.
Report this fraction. 0.12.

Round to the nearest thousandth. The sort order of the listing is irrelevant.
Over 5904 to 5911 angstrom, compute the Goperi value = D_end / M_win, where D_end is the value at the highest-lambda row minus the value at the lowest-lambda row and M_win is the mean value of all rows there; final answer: -0.022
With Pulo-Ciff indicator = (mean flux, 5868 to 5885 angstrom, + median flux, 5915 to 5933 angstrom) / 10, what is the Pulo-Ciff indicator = 39.2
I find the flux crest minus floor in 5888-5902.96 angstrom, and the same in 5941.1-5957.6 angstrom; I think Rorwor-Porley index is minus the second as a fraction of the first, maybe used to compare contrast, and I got -0.77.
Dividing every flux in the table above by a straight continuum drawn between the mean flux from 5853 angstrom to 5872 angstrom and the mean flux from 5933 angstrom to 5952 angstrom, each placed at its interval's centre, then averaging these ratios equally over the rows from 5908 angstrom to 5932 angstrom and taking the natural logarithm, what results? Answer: -0.017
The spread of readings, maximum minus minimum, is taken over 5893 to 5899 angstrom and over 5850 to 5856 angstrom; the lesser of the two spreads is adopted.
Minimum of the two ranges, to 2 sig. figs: 11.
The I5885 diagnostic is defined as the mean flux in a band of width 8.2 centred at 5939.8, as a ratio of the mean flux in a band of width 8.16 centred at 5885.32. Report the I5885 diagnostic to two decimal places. 1.04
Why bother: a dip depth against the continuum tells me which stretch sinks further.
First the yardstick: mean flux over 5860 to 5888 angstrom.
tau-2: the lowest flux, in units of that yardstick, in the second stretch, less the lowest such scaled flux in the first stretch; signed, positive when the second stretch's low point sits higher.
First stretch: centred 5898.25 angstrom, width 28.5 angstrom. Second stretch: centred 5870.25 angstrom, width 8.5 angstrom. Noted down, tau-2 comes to 0.12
